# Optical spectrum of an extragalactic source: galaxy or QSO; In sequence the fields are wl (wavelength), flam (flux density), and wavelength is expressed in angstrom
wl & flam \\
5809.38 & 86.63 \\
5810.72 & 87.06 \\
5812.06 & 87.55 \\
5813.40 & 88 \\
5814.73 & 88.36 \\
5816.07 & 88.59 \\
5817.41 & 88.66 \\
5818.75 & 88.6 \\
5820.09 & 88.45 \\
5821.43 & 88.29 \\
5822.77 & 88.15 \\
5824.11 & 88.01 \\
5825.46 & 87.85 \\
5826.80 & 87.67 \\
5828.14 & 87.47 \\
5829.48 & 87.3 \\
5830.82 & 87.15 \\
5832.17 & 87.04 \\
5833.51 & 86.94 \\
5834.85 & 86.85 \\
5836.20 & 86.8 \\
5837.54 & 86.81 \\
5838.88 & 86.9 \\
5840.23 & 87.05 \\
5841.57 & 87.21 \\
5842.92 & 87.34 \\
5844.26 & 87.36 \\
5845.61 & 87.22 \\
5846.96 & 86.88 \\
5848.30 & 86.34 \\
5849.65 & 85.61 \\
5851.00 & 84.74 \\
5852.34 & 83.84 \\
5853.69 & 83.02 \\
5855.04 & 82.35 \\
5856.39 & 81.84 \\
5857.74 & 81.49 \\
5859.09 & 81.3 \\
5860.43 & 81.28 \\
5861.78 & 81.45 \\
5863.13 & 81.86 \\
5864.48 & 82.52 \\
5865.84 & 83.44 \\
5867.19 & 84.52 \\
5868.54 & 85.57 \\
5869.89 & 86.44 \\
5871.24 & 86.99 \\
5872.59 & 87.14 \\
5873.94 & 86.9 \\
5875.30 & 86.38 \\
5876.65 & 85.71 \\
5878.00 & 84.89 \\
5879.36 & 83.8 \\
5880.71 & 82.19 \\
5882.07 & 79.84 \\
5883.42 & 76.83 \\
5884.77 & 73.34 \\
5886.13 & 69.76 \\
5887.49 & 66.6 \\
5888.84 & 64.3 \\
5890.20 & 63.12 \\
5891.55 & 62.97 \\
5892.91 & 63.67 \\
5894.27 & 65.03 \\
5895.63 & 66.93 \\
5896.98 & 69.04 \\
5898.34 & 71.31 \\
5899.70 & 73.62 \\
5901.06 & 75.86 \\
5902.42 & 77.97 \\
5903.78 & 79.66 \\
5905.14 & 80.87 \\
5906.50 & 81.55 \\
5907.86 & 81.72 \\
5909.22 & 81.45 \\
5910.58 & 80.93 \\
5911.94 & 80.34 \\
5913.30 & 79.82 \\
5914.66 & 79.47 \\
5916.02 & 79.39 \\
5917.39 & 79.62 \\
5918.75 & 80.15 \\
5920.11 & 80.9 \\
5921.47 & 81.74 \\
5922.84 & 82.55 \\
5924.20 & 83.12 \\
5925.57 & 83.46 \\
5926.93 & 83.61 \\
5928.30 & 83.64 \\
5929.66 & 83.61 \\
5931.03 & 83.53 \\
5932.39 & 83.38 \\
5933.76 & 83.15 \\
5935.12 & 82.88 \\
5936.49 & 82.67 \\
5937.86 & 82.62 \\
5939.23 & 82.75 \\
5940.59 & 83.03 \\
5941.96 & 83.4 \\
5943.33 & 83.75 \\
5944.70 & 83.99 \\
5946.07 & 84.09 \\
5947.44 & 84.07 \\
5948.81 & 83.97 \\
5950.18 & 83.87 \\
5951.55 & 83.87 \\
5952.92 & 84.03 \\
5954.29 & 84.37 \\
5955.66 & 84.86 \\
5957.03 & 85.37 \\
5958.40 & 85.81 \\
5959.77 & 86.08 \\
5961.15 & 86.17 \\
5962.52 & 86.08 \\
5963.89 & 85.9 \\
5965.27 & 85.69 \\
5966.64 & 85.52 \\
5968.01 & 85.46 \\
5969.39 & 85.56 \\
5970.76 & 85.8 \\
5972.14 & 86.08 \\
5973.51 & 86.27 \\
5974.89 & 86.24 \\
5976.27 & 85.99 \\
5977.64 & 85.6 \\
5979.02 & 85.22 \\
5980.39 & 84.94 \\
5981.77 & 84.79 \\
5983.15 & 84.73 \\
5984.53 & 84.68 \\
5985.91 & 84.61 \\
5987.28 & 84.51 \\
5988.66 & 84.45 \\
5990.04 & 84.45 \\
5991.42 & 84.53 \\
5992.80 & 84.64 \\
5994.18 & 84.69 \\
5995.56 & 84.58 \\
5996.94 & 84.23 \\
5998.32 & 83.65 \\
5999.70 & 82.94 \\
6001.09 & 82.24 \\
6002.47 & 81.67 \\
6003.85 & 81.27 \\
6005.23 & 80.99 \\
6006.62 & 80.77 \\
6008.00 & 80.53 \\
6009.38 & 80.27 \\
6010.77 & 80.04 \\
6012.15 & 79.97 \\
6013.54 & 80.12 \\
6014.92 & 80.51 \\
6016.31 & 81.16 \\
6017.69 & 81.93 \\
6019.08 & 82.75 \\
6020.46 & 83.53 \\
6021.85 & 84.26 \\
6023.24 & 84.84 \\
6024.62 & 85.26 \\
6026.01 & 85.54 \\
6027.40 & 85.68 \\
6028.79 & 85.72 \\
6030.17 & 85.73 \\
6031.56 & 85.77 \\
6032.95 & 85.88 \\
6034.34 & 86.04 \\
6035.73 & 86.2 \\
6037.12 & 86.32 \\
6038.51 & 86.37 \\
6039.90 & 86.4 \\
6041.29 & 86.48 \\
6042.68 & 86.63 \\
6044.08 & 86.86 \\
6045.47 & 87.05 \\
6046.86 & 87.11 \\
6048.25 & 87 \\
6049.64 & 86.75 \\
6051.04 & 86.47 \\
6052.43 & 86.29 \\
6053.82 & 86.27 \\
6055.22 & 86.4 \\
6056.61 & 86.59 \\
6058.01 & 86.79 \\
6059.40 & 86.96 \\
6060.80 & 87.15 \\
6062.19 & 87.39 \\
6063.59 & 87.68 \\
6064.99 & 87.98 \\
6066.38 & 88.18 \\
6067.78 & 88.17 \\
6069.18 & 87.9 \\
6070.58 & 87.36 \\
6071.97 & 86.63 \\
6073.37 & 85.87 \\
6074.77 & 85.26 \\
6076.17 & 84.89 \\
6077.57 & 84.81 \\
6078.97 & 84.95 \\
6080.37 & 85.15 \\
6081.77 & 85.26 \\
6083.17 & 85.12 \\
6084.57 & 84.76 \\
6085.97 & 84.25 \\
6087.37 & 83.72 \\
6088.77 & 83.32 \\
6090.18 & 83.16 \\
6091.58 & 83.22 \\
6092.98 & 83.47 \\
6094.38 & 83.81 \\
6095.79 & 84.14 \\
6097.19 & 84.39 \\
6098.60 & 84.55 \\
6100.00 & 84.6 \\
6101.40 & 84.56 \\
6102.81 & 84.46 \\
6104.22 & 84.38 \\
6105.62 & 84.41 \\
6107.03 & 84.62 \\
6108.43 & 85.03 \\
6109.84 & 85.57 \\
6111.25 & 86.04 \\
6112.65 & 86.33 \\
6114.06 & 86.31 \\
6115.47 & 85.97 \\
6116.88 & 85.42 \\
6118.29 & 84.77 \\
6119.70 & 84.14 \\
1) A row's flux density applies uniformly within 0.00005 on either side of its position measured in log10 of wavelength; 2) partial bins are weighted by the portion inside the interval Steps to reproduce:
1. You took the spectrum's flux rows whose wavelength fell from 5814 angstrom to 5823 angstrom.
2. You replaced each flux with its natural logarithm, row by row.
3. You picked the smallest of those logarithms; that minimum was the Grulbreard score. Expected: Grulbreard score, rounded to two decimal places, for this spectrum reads 4.48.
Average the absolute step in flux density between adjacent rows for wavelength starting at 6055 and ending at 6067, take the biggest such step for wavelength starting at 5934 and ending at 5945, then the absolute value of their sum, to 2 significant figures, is 0.59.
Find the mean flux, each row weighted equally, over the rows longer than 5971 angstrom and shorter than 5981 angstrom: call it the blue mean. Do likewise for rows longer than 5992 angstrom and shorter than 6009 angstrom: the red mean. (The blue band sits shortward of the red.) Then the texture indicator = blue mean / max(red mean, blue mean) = 1.000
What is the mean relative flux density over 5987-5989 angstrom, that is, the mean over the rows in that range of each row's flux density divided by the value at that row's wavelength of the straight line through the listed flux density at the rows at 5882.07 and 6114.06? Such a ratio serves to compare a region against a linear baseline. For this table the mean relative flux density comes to 1.02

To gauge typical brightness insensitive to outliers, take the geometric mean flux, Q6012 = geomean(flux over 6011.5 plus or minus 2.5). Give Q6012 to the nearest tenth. 80.1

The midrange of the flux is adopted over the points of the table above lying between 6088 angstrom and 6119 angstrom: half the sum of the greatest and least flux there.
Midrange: 84.7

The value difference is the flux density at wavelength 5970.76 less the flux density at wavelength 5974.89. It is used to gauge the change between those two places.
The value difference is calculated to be -0.4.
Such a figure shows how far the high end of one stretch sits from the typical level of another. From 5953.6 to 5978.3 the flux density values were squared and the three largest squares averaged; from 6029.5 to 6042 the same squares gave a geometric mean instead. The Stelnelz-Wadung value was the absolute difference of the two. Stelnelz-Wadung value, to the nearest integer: 16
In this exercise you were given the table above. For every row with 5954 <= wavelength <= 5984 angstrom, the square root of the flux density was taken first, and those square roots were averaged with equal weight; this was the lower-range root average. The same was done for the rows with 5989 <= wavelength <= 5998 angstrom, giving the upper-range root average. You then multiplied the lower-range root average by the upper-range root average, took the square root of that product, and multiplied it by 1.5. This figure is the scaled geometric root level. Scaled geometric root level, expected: 13.8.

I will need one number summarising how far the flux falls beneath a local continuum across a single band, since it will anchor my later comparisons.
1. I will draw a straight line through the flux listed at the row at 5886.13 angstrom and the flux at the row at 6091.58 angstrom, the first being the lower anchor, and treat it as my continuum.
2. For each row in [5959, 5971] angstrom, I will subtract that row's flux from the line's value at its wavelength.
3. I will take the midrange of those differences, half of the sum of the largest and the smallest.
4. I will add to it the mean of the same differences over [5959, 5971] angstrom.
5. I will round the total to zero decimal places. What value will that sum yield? -22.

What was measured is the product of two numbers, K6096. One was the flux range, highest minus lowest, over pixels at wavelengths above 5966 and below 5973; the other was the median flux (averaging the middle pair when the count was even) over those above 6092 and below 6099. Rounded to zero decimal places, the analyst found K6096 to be 52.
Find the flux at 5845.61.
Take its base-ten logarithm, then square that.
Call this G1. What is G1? 3.77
